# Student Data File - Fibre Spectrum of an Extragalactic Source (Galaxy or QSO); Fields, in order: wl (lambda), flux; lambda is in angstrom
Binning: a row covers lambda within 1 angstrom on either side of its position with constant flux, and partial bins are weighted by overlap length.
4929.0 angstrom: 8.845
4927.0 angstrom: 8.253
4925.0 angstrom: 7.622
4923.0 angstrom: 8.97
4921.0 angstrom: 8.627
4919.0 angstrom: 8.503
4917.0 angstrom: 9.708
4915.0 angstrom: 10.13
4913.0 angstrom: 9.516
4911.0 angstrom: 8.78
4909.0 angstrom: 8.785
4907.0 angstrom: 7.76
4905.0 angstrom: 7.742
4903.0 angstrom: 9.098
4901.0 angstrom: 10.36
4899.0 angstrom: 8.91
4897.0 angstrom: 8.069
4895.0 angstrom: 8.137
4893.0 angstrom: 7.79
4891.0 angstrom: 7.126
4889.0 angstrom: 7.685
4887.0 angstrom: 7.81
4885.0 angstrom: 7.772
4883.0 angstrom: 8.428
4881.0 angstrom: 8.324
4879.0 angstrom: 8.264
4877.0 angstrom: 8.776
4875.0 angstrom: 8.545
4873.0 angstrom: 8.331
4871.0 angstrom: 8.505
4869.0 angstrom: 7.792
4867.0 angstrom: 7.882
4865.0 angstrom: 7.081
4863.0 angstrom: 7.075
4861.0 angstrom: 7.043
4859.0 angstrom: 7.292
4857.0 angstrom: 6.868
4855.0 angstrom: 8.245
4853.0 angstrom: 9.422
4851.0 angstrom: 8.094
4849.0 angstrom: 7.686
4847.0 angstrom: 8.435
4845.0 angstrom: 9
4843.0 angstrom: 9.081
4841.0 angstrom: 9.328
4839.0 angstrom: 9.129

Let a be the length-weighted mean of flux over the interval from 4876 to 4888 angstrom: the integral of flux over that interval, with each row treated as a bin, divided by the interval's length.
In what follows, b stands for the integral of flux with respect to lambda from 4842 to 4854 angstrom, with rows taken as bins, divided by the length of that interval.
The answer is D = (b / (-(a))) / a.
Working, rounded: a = 8.2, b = 8.6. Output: -0.13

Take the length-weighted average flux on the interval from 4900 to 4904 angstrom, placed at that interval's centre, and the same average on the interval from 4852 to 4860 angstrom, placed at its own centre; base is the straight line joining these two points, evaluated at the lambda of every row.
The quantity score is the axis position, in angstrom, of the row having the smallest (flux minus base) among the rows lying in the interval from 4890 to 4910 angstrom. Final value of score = 4891.0 angstrom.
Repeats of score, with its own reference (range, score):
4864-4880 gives 4865.0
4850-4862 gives 4857.0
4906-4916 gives 4907.0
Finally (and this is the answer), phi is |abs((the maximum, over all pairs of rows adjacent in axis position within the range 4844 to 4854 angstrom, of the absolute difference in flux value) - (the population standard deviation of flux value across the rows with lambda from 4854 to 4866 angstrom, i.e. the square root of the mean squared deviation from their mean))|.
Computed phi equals 0.9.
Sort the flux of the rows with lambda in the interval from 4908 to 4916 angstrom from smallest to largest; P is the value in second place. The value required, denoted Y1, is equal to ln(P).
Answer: 2.17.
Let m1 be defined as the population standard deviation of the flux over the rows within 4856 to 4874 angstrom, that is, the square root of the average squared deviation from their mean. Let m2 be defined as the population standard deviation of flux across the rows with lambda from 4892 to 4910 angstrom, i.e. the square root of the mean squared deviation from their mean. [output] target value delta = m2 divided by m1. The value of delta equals 1.43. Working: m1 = 0.57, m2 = 0.82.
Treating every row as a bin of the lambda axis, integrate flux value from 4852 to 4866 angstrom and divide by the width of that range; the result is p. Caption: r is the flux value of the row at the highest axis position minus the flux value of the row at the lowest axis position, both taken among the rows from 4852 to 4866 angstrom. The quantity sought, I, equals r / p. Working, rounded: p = 7.58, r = -2.3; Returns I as -0.31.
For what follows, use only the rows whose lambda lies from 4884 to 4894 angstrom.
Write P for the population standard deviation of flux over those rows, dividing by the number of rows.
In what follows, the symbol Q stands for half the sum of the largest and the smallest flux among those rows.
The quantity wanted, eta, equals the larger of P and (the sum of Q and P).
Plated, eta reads 7.7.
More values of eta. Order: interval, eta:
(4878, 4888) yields 8.4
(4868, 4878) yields 8.6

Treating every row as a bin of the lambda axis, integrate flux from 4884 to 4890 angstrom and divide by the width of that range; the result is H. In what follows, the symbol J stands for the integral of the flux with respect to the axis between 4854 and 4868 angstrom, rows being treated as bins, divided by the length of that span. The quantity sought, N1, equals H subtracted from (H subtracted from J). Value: -8.2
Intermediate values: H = 7.8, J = 7.4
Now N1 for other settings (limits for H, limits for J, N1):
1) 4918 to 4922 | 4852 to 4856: -8.3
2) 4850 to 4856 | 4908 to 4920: -7.9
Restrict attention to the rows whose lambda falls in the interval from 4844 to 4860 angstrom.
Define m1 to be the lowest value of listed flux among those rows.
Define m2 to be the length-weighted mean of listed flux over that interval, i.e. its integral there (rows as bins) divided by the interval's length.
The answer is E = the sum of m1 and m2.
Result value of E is 15.0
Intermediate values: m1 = 6.868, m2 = 8.1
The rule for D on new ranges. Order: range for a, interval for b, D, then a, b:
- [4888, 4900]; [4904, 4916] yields -0.14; 8.0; 8.8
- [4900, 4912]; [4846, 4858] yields -0.11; 8.8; 8.1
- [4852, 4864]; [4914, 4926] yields -0.15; 7.7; 8.9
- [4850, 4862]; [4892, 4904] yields -0.14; 7.8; 8.7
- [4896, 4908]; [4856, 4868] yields -0.10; 8.7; 7.2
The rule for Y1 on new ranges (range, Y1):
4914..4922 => 2.15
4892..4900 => 2.09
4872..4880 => 2.12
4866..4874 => 2.06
